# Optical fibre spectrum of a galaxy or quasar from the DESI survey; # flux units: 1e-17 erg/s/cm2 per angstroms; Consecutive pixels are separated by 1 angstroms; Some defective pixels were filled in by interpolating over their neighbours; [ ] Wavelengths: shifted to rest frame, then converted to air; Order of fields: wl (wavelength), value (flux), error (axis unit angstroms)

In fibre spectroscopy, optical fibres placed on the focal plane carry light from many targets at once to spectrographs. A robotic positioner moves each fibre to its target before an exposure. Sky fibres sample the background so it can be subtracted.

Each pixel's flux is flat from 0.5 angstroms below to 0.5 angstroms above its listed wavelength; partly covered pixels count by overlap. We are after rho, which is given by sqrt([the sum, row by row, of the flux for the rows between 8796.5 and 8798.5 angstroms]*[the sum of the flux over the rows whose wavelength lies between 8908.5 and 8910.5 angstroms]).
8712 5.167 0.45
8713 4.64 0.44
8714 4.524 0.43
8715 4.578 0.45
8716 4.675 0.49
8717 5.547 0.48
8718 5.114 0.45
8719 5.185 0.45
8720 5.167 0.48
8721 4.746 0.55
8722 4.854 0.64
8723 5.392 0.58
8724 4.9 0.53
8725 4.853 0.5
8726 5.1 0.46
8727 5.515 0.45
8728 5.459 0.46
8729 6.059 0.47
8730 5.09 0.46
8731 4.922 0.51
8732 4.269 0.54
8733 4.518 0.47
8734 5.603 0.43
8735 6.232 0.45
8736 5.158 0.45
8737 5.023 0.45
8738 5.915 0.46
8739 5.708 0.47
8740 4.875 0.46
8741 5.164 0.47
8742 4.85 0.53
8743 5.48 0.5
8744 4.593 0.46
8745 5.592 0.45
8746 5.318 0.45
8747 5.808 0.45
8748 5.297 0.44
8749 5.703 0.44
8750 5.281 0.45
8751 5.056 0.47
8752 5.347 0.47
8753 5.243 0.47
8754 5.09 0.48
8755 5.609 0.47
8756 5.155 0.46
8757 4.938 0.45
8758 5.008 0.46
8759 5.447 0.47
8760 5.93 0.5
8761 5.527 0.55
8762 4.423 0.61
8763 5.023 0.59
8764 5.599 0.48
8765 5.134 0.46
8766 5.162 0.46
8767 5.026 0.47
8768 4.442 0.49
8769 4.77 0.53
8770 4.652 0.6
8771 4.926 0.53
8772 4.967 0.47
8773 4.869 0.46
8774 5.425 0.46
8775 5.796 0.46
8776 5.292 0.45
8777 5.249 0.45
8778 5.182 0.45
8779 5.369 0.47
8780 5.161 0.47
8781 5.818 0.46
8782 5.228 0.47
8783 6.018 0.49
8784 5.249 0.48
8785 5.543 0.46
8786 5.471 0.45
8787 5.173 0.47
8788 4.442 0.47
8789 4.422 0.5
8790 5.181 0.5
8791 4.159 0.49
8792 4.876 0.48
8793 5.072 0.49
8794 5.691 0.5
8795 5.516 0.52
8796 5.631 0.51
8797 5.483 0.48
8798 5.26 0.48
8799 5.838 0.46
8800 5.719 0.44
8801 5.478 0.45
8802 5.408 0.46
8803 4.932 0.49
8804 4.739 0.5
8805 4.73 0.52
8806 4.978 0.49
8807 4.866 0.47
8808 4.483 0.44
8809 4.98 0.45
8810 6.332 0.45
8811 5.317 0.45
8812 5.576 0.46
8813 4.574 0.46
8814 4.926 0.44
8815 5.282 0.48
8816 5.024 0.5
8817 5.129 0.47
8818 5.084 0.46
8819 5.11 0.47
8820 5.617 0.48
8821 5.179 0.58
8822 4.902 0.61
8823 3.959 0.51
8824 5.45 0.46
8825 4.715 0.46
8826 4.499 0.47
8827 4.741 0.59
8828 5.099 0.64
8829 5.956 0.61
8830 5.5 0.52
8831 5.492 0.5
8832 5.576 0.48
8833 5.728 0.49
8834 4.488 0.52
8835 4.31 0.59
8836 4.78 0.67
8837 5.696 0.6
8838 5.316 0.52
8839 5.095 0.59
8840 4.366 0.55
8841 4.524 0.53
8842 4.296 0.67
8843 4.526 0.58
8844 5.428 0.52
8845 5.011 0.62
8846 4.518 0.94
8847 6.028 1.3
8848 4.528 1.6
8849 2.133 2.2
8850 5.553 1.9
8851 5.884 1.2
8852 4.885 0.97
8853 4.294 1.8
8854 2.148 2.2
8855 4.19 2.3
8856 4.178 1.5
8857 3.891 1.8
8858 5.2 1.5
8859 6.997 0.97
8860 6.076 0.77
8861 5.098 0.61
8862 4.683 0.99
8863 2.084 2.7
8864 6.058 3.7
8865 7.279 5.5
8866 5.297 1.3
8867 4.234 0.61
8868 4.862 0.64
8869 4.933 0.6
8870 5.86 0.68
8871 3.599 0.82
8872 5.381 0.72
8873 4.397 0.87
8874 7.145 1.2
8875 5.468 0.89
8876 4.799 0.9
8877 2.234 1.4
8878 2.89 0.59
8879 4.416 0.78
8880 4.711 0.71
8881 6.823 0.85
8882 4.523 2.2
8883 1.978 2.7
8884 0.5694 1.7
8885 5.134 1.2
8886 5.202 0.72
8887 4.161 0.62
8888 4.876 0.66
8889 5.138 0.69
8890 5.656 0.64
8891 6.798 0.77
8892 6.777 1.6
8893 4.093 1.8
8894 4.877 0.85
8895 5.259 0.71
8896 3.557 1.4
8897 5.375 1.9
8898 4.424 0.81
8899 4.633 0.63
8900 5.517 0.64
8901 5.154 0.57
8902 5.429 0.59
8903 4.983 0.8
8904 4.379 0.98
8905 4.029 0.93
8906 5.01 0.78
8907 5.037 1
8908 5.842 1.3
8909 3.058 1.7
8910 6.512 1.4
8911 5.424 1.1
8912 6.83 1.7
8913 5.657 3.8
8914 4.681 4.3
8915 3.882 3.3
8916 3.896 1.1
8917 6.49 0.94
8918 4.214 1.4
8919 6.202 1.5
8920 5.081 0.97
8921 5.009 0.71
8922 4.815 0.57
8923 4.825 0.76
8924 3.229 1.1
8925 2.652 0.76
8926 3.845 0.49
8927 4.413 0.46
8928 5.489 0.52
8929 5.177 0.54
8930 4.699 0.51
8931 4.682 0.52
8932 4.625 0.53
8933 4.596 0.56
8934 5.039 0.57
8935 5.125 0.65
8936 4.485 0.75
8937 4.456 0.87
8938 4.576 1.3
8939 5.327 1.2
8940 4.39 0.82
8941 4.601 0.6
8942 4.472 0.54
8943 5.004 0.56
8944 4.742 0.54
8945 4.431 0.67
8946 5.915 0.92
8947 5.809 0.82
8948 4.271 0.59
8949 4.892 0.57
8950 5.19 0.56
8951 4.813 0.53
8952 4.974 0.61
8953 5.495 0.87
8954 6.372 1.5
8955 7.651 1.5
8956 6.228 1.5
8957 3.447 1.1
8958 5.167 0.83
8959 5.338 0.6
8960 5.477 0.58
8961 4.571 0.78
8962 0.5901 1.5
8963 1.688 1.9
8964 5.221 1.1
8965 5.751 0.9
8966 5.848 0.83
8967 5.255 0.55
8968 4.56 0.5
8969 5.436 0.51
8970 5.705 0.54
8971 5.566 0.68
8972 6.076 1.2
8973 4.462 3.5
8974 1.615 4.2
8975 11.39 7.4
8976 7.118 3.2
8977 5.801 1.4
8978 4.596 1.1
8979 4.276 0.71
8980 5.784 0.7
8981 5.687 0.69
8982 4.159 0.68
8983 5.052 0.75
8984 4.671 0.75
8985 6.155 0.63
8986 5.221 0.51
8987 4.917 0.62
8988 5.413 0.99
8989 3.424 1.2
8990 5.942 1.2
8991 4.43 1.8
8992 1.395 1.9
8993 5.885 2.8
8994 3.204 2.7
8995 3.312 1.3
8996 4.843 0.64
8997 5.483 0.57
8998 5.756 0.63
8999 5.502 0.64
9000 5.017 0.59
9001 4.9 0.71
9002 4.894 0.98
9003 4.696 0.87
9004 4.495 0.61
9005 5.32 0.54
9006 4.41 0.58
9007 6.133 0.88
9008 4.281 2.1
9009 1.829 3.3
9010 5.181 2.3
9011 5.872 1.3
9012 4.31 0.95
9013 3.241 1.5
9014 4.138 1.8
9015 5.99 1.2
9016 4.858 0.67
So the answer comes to 10.1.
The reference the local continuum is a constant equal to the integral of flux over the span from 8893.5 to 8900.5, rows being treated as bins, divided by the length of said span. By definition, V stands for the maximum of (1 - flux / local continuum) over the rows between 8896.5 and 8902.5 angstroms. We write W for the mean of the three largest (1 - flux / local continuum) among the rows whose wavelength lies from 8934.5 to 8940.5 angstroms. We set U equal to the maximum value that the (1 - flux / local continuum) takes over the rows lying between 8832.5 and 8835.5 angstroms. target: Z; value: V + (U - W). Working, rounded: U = 0.10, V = 0.08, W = 0.08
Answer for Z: 0.11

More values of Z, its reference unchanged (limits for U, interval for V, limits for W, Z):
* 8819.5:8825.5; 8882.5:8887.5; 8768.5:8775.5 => 1.05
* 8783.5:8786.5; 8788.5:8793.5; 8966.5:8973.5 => 0.03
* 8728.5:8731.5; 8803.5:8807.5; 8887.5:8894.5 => -0.05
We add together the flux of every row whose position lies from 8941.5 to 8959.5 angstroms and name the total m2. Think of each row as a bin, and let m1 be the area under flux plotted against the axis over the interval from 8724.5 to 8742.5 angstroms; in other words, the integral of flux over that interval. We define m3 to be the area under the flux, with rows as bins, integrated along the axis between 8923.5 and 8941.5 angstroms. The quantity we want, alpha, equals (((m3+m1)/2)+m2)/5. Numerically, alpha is 36.4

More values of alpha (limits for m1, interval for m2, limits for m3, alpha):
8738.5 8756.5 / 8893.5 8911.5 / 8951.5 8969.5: 36.1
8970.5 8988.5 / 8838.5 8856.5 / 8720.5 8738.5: 35.5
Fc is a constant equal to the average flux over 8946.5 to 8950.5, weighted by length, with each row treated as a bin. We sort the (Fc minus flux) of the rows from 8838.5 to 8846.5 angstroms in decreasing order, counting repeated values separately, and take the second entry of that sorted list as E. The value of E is 0.7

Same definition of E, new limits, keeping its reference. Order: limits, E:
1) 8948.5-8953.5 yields 0.1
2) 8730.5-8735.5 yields 0.5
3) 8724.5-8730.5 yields 0.0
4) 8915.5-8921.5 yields 0.8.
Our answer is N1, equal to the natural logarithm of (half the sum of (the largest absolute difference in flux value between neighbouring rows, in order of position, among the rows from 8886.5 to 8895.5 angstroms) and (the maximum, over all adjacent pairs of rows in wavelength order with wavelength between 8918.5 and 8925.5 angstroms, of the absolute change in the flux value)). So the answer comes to 0.76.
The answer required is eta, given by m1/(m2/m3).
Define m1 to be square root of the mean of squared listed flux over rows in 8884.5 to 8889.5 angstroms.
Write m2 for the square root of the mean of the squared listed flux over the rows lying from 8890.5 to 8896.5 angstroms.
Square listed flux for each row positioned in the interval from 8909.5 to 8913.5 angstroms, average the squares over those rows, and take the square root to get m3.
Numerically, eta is 5.6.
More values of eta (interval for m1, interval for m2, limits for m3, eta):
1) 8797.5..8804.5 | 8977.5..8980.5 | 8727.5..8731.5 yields 5.9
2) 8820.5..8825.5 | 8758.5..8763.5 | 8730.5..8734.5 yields 4.5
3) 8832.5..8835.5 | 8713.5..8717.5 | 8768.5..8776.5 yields 5.1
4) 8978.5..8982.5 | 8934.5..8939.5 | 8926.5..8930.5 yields 5.2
